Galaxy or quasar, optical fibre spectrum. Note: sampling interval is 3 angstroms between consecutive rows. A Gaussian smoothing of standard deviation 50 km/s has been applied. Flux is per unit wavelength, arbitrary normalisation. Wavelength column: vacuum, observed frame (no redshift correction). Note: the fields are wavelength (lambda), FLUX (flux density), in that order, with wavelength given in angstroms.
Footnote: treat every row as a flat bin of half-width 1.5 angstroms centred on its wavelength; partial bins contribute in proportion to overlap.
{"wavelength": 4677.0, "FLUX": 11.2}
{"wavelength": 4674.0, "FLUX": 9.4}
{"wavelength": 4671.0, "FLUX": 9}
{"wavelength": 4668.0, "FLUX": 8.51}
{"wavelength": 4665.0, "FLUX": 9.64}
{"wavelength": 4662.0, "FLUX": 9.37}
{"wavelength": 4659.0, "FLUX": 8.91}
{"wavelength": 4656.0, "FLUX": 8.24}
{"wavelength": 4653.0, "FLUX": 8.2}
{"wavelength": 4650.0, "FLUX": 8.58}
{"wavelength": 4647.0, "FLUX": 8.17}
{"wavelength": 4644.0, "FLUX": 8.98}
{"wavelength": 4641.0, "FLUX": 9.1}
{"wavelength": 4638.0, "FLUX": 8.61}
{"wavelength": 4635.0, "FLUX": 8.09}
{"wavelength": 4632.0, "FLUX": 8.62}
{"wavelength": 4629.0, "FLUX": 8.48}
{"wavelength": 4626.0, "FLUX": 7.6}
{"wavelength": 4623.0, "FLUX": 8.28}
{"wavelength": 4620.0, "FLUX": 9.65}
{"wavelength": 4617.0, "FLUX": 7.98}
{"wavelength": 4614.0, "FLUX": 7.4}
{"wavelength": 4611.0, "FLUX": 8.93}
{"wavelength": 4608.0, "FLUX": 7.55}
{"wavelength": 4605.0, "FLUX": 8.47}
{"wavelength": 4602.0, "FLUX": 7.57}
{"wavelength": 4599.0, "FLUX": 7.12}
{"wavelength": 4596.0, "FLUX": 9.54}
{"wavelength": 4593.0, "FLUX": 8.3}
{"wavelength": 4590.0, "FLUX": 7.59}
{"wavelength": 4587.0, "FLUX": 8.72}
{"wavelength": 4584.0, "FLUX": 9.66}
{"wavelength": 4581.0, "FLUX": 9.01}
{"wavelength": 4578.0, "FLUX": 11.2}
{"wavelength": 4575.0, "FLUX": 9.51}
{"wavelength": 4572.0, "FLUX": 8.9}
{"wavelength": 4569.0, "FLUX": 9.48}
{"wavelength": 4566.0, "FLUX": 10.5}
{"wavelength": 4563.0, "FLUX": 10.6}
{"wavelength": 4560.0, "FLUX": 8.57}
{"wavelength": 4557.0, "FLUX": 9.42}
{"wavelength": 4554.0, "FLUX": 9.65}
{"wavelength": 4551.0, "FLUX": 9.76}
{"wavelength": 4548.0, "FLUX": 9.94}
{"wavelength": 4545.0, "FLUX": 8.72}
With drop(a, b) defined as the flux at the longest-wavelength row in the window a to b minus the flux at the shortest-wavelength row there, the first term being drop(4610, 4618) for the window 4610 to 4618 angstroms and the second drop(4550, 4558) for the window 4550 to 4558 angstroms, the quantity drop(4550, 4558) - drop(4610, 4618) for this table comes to 0.61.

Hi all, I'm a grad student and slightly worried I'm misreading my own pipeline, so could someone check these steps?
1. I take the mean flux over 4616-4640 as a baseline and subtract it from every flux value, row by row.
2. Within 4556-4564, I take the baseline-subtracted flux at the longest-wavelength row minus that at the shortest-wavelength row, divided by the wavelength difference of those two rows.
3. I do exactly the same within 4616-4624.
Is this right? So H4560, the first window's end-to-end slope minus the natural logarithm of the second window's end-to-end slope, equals 3.2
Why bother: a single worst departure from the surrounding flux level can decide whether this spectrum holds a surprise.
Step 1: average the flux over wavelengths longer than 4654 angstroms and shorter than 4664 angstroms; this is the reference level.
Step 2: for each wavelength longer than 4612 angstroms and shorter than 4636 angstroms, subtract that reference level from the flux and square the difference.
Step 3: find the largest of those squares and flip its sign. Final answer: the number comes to -2.1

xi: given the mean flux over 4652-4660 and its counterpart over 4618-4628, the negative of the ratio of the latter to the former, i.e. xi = -1.01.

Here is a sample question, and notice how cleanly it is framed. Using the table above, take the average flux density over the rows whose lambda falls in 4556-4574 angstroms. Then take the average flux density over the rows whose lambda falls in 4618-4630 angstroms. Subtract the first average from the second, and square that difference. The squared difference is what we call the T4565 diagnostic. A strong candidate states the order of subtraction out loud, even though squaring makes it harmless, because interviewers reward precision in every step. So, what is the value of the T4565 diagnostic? 1.2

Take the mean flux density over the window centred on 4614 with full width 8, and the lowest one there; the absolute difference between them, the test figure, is 0.7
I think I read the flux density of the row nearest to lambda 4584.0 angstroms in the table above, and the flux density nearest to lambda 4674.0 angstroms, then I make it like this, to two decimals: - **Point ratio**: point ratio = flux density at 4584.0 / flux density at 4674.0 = 1.03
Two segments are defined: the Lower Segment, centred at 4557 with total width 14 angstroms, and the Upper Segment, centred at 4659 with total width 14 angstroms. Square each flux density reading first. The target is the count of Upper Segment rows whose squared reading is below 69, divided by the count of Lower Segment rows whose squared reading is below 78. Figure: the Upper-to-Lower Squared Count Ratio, 2.0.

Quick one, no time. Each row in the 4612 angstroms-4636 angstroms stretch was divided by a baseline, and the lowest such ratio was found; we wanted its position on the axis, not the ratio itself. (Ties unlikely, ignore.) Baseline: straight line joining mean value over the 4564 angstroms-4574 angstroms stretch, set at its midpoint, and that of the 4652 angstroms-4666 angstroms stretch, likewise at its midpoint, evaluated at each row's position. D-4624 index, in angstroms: 4614.0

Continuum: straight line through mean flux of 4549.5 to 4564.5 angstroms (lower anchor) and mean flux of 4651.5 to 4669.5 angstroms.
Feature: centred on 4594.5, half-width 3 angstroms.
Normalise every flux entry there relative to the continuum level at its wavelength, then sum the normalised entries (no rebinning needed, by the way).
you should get 1.92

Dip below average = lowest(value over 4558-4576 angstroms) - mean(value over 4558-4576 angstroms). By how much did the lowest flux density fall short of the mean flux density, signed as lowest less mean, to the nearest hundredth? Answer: -1.02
